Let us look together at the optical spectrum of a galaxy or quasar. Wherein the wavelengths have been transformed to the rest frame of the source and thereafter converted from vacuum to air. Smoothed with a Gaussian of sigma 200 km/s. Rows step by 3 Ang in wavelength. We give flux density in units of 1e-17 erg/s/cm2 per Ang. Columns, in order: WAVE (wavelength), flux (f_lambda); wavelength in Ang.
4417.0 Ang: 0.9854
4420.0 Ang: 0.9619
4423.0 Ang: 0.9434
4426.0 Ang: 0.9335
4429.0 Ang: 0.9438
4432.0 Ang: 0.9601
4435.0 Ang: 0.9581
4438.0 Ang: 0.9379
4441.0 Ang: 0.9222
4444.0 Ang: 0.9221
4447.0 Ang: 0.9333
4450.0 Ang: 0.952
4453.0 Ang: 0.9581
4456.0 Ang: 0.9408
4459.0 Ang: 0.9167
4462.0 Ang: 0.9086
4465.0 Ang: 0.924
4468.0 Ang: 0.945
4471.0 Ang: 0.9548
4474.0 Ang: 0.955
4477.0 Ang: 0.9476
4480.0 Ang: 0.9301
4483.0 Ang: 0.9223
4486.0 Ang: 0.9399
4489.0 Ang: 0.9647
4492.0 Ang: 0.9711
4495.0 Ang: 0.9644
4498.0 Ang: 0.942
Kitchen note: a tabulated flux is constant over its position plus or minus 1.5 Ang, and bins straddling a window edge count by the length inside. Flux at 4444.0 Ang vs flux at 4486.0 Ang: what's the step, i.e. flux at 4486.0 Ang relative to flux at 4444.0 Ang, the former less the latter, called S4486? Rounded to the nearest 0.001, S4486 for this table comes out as 0.018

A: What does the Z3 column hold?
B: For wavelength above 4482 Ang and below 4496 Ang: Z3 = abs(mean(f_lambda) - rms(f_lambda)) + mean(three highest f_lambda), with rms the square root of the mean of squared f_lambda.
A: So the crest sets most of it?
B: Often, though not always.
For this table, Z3 0.967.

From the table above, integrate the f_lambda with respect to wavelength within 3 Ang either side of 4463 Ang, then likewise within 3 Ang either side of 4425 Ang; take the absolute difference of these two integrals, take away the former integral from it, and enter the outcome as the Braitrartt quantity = -5.36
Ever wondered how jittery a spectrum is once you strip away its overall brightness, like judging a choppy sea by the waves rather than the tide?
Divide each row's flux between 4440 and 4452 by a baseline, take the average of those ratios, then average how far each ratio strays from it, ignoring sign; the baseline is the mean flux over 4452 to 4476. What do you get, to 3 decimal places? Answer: 0.011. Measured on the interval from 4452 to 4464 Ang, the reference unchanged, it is 0.020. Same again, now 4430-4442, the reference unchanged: 0.015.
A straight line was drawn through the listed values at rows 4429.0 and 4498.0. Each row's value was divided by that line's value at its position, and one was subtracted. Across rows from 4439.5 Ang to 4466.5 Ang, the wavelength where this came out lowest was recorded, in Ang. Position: 4462.0 Ang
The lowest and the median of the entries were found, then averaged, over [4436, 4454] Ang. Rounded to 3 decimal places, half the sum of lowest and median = 0.929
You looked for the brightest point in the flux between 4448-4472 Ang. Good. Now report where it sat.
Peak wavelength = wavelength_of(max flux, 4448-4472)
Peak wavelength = 4453.0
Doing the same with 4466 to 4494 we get 4492.0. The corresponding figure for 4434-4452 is 4435.0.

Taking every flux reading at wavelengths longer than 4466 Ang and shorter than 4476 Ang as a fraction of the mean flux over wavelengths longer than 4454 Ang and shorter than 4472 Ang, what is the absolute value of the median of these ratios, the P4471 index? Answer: 1.02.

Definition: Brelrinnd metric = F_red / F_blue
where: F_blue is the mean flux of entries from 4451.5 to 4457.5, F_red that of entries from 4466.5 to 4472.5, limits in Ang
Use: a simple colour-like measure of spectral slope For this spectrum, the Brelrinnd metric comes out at 1.00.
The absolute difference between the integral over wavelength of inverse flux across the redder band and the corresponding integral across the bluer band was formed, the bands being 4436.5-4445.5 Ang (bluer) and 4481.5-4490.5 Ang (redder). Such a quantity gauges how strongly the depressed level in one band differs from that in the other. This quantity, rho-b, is 0.151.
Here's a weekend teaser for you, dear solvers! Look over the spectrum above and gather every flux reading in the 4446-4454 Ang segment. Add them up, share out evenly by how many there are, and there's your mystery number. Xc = 0.948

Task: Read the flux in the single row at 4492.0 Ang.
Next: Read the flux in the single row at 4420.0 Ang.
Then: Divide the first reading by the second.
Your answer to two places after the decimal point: 1.01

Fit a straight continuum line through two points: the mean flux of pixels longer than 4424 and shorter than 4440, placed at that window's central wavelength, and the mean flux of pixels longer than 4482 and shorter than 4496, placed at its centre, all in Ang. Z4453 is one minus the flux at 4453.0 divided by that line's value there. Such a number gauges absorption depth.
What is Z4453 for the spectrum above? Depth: -0.010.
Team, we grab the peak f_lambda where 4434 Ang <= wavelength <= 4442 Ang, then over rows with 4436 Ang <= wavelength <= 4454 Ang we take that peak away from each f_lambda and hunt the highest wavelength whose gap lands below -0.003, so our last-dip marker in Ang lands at 4450.0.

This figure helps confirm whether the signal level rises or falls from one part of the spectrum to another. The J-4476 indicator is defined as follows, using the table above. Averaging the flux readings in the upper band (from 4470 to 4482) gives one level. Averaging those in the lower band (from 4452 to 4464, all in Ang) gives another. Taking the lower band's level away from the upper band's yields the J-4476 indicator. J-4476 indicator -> 0.016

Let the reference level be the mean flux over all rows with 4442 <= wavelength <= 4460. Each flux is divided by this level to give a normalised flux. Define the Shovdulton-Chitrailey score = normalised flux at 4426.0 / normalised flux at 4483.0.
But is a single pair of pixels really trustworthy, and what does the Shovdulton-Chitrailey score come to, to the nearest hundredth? 1.01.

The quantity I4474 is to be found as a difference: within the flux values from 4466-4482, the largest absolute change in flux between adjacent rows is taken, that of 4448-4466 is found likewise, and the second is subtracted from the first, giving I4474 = -0.0066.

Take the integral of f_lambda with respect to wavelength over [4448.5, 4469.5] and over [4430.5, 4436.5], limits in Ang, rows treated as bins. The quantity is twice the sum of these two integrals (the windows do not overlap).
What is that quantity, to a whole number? 51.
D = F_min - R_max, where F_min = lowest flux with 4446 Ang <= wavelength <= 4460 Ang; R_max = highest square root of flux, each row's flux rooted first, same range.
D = -0.062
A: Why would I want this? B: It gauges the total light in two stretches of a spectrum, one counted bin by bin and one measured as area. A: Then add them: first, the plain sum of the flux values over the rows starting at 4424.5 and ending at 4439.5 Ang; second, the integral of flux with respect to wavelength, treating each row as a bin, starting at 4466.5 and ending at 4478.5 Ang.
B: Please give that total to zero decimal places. 16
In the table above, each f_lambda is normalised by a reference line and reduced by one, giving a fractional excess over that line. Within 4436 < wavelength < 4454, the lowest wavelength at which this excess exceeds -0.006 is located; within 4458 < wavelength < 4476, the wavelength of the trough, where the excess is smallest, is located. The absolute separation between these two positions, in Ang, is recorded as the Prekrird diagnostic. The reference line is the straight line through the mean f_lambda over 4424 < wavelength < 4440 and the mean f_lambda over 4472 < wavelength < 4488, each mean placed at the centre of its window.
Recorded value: 12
